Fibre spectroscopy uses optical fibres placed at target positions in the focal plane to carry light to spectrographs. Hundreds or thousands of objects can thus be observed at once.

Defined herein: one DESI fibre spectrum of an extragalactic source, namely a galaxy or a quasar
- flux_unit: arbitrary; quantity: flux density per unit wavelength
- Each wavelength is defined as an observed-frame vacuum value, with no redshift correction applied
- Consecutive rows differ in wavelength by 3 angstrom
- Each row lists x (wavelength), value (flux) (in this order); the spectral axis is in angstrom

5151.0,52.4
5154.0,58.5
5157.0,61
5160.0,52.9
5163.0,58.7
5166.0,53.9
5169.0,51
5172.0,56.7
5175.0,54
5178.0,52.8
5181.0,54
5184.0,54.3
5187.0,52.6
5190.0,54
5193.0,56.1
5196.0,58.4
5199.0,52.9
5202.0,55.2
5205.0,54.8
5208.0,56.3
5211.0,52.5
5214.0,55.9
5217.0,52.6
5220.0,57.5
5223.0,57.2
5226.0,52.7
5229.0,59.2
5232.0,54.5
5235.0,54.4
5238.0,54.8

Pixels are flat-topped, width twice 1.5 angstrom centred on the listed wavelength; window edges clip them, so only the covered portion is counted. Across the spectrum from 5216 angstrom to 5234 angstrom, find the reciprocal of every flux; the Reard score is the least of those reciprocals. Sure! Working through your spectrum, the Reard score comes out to 0.0169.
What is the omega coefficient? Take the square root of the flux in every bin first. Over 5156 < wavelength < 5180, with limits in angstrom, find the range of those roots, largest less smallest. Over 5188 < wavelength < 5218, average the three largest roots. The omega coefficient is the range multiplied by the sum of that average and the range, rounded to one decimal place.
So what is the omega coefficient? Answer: 5.5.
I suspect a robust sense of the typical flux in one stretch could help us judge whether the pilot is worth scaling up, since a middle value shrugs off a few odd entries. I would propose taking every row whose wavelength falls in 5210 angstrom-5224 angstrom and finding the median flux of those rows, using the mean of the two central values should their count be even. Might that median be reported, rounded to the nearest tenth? 55.9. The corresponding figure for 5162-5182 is 54.0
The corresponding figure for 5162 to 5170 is 53.9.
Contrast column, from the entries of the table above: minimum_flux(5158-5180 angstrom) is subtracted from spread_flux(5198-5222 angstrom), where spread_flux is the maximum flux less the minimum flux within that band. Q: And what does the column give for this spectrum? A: -46.0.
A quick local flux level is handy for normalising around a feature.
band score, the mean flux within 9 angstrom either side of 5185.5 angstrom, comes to 54.0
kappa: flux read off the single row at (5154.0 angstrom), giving 58.5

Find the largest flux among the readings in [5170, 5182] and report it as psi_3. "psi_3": 56.7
